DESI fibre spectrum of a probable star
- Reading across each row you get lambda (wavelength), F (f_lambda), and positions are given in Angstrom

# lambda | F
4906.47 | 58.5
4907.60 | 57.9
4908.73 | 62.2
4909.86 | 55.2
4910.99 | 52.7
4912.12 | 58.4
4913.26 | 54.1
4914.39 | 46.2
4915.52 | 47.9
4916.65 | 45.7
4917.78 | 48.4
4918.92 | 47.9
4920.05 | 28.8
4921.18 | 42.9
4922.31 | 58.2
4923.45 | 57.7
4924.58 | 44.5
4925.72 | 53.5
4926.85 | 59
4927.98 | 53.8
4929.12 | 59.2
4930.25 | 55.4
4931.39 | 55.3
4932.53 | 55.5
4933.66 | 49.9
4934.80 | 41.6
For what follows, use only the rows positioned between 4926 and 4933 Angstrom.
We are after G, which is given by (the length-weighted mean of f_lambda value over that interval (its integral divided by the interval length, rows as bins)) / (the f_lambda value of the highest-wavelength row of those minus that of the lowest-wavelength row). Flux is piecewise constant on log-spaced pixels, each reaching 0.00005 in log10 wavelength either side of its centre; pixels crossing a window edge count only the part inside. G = -16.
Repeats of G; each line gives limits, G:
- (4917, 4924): 5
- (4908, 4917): -3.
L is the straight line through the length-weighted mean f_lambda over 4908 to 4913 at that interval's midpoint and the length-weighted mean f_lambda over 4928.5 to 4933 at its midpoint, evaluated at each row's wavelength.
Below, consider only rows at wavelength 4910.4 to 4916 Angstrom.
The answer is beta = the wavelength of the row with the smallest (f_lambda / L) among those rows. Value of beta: 4914.39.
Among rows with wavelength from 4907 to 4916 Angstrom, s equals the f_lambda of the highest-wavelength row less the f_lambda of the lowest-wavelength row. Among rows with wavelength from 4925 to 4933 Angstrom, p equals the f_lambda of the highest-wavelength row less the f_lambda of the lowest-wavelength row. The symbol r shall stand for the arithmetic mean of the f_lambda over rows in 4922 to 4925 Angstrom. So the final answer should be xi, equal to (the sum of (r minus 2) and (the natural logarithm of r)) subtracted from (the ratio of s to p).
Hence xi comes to -60.4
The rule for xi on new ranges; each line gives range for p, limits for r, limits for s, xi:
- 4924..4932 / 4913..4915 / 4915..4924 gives -51.2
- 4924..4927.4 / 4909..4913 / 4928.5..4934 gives -58.1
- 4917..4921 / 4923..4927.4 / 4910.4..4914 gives -55.7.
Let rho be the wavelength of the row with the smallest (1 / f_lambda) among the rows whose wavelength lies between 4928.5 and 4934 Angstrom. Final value 4929.12 Angstrom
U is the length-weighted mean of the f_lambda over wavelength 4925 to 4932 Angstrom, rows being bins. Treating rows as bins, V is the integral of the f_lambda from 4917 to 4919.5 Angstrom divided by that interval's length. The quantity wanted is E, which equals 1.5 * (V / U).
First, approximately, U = 55.7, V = 48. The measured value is 1.3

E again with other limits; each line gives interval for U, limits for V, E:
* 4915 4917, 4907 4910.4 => 1.9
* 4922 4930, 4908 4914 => 1.5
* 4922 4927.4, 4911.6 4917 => 1.4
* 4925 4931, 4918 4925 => 1.3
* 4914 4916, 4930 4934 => 1.7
